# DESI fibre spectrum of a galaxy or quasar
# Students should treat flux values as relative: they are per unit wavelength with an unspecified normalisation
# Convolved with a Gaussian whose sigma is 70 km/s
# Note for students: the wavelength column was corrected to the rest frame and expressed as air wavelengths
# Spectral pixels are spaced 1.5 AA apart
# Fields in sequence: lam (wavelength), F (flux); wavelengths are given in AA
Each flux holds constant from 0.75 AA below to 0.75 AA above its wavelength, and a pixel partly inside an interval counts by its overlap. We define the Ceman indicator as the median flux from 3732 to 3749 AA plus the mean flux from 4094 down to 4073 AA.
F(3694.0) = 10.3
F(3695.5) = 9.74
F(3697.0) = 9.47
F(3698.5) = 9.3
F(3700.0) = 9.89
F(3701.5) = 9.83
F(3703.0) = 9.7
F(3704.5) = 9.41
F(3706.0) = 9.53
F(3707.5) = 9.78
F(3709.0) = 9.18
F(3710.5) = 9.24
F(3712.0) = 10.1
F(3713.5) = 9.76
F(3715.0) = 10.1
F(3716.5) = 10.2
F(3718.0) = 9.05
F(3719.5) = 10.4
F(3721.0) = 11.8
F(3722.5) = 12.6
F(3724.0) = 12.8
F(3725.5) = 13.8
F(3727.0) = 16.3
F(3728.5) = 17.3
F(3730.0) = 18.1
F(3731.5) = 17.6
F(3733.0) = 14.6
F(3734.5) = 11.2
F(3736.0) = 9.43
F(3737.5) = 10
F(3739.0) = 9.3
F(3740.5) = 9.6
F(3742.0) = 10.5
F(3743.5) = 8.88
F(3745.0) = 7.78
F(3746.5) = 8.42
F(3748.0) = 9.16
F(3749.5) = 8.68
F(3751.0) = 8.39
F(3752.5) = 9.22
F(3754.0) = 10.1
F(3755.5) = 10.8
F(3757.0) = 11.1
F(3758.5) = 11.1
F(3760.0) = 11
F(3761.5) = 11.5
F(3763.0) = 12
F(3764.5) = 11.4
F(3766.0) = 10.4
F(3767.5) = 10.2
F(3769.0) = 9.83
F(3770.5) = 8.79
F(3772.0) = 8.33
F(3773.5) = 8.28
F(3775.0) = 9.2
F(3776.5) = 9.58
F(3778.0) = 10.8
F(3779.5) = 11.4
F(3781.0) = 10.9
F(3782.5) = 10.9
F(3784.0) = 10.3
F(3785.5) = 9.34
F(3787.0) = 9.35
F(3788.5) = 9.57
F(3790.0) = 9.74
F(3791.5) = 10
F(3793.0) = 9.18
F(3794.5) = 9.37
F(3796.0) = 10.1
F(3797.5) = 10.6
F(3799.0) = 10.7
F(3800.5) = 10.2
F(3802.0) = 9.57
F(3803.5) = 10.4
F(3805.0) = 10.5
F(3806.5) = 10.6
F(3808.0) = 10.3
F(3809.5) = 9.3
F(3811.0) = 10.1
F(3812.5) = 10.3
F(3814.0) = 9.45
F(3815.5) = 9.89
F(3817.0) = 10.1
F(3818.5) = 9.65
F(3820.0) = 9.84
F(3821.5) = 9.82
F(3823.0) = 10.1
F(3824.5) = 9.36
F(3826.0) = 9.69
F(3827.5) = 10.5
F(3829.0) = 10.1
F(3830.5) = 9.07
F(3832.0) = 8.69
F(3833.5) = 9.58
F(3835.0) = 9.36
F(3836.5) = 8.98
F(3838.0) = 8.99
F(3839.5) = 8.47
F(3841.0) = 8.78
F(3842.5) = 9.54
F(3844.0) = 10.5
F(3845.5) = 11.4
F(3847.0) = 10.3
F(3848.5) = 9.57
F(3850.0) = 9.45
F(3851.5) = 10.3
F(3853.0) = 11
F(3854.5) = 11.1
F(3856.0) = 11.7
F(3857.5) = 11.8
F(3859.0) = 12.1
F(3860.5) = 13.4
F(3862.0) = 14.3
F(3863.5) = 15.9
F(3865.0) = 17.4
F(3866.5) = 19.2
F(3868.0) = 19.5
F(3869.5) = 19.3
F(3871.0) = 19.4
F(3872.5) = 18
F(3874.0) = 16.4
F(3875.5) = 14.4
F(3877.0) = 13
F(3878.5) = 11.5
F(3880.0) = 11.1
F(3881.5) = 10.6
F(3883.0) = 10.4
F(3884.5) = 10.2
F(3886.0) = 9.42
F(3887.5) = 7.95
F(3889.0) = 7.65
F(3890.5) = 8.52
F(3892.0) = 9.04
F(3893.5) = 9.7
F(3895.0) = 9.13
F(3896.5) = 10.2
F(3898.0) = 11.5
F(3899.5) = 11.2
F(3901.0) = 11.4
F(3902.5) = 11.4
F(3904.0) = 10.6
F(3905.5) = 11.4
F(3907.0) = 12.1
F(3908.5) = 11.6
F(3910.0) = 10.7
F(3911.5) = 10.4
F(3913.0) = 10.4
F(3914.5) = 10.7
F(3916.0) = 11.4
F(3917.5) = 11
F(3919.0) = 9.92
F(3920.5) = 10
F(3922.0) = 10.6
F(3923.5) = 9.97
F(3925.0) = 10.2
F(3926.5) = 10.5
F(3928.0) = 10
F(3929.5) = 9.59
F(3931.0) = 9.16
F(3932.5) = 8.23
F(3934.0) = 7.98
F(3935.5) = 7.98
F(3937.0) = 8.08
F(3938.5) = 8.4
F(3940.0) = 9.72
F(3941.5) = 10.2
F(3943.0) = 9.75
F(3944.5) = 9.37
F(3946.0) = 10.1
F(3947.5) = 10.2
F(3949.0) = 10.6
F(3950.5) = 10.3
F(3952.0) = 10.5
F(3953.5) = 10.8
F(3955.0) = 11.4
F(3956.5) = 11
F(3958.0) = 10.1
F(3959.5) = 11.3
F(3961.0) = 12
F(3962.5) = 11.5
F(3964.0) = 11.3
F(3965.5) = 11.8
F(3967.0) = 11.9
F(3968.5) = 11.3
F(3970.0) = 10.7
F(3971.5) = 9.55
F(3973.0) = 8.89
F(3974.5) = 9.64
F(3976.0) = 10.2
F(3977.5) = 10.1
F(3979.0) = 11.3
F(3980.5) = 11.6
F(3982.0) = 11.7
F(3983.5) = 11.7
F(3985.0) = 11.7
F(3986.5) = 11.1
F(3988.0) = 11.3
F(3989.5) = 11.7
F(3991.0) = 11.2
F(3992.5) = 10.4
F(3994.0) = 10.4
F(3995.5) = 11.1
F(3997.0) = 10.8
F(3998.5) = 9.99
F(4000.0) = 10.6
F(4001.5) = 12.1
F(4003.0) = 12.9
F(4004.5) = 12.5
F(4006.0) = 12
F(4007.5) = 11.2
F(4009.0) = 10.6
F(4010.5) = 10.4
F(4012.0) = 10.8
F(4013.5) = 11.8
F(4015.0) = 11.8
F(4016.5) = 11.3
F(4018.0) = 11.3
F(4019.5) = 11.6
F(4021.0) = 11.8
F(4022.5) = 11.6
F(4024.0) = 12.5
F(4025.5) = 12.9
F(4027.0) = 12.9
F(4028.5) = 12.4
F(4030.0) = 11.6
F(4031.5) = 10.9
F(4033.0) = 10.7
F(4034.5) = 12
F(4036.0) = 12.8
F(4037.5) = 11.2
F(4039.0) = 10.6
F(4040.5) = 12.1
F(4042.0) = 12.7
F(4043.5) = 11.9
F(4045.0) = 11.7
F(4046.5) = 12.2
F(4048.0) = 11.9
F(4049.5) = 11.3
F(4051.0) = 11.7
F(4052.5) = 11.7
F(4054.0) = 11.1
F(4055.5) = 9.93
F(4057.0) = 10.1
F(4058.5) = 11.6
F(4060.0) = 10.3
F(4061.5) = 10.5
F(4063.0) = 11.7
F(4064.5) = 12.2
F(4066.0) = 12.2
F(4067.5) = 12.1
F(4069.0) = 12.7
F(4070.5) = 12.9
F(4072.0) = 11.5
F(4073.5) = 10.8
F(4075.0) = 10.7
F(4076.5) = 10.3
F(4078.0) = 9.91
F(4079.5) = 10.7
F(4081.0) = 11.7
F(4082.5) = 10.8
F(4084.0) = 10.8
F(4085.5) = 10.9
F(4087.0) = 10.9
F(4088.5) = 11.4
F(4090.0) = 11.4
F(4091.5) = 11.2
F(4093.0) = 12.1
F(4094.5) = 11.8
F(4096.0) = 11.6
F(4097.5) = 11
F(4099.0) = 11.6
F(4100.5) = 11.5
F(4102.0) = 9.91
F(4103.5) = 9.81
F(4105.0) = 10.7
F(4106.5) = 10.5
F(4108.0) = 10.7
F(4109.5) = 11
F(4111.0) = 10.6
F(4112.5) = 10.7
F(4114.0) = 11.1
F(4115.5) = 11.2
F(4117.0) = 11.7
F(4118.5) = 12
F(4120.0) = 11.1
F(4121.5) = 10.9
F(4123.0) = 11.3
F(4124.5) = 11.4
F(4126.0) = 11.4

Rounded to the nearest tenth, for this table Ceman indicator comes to 20.4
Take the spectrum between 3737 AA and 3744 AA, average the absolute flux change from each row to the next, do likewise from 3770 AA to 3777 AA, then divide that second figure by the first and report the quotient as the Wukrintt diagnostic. 0.51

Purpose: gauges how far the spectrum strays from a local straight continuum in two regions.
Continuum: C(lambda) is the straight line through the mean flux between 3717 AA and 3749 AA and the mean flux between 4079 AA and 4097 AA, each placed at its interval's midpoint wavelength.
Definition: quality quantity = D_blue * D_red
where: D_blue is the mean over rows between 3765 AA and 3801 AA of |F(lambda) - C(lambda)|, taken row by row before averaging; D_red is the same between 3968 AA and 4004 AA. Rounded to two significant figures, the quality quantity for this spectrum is 1.5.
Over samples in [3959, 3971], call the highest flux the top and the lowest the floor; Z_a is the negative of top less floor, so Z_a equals -1.3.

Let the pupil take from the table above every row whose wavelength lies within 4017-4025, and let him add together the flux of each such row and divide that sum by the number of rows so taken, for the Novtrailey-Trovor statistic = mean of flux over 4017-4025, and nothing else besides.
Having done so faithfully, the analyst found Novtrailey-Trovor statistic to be 11.8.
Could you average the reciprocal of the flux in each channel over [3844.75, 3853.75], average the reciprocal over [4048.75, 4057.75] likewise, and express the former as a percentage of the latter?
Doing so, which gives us 106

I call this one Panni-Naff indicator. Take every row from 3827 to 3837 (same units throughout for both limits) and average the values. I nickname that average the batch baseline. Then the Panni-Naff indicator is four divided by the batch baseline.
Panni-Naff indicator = 0.42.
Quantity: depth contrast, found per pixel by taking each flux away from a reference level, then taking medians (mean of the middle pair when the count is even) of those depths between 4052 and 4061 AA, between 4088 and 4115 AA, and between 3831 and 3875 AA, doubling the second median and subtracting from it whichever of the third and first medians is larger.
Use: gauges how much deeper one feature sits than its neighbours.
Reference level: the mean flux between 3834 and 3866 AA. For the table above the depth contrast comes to -0.2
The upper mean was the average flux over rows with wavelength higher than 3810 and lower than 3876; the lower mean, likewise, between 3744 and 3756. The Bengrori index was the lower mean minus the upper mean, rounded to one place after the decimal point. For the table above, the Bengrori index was -2.7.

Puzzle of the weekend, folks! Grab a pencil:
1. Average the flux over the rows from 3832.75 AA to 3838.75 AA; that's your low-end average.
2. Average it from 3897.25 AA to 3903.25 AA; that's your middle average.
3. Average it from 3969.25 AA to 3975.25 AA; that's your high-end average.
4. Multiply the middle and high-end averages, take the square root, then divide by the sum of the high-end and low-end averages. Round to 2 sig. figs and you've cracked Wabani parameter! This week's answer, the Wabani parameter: 0.55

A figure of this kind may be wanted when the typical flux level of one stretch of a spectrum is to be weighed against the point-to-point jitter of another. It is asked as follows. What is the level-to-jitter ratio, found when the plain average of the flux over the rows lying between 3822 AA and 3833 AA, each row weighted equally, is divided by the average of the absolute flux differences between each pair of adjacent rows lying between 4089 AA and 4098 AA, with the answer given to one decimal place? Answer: 21.9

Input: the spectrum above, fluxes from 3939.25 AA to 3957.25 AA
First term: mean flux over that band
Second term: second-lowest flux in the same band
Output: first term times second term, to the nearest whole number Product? 100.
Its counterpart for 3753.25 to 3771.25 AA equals 105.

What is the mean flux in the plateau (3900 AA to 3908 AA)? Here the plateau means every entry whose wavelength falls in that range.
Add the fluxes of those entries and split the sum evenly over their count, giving 11.4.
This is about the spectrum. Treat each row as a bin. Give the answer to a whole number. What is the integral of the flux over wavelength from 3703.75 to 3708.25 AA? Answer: 43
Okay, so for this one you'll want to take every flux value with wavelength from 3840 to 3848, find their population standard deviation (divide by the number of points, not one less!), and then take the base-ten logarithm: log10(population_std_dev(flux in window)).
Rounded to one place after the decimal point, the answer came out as -0.1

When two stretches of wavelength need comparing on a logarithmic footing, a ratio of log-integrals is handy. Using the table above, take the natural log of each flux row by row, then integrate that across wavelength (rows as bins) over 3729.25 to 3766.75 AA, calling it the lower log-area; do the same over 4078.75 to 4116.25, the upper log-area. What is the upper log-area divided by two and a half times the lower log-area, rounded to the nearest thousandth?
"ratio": 0.407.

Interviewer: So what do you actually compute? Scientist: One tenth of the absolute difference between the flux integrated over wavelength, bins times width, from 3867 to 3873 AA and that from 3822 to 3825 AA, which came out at 9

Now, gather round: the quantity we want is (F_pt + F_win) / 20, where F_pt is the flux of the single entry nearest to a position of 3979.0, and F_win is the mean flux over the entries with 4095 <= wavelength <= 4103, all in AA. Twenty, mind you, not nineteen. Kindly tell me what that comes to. 1.12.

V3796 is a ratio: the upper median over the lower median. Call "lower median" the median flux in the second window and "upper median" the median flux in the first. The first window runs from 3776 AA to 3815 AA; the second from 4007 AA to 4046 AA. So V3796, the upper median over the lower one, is 0.871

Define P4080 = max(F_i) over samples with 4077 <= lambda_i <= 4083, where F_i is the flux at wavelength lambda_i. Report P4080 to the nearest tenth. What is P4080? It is 11.7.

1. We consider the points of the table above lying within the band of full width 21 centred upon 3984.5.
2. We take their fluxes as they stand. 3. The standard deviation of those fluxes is 0.7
